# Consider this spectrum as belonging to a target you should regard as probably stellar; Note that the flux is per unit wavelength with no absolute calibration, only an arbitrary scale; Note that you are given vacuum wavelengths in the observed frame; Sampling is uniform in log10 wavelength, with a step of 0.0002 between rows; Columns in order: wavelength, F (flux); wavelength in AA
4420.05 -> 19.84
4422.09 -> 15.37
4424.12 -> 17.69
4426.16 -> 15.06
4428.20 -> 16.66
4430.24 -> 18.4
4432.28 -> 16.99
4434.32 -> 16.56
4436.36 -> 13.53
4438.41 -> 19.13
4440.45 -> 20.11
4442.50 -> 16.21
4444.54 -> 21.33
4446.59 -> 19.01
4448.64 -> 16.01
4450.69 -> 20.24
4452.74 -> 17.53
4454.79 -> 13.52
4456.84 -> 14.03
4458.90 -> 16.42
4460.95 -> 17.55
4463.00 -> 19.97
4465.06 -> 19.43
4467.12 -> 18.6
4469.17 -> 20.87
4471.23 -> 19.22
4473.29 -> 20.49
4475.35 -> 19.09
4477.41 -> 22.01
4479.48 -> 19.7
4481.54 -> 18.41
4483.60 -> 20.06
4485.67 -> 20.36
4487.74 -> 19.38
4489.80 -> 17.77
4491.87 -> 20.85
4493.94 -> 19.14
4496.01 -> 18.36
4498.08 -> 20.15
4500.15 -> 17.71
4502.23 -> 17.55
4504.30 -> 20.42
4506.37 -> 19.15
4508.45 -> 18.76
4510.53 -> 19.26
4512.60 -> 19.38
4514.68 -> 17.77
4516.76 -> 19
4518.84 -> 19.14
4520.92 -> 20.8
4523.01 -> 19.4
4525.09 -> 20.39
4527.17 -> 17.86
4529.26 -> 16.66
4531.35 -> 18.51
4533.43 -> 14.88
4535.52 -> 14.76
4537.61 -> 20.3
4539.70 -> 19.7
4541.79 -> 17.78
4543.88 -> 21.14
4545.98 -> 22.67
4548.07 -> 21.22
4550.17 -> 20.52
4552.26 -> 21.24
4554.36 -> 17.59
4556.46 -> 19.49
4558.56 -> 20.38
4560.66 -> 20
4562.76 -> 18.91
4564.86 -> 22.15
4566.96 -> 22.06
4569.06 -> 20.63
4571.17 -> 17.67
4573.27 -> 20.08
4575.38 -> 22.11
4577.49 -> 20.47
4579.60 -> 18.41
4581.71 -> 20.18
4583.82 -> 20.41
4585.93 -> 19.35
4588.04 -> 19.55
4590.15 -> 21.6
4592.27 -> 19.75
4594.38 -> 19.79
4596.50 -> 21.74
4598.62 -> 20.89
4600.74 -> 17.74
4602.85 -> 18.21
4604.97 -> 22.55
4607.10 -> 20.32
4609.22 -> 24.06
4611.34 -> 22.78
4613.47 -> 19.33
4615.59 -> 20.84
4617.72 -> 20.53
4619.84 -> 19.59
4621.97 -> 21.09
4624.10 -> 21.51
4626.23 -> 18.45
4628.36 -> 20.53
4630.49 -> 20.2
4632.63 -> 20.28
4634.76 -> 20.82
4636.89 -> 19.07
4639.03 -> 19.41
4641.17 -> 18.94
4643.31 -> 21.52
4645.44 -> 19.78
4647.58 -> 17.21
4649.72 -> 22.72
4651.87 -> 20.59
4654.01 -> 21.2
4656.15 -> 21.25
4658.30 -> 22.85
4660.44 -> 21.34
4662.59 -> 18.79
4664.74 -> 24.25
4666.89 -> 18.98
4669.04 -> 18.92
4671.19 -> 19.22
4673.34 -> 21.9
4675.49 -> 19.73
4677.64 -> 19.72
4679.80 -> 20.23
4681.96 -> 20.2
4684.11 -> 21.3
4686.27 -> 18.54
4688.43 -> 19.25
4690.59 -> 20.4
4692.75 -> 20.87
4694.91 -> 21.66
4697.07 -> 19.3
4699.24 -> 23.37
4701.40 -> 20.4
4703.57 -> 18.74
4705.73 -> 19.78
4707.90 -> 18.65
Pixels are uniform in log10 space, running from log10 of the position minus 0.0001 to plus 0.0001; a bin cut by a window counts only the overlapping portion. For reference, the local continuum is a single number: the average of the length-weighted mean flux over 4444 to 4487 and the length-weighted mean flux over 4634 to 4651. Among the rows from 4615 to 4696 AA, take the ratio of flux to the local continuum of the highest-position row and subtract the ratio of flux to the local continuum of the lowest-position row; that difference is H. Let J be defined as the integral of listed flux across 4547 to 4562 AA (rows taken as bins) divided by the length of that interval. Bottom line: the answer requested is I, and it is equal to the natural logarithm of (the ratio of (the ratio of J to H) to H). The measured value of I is 9.3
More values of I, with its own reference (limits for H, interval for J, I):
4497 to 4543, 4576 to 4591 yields 7.2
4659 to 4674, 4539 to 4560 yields 10.1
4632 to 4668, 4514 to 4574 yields 8.4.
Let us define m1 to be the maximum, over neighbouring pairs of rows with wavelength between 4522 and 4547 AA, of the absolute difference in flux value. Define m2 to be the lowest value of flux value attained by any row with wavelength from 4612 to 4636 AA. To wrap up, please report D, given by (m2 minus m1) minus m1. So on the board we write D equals 7.4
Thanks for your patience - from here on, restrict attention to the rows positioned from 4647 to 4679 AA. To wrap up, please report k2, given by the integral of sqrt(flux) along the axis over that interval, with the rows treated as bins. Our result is 145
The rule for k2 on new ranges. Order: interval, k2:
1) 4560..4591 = 139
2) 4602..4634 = 145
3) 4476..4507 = 136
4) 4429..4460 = 128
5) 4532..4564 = 141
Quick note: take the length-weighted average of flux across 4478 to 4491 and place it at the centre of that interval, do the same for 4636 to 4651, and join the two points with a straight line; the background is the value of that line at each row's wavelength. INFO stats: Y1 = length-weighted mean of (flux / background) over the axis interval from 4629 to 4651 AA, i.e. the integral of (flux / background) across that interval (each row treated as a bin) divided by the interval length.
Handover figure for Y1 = 1.01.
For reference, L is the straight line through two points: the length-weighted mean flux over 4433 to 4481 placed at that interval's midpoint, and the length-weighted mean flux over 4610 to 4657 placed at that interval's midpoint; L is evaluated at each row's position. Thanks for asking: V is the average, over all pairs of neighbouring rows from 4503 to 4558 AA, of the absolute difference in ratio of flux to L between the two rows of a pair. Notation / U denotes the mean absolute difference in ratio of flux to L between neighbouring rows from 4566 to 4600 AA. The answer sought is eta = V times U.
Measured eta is 0.0063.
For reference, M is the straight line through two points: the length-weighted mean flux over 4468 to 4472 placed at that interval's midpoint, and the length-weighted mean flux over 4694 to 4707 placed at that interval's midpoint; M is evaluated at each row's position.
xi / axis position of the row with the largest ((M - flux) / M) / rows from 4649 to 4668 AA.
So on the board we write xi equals 4662.59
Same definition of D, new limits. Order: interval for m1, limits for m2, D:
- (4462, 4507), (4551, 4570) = 11.4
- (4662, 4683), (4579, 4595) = 7.5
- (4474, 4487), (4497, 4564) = 8.9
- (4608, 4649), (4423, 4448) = 6.6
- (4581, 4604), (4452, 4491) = 7.2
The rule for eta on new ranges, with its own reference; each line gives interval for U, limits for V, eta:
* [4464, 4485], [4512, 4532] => 0.0069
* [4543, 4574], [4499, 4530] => 0.0050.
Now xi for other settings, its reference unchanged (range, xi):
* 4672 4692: 4686.27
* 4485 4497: 4489.80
